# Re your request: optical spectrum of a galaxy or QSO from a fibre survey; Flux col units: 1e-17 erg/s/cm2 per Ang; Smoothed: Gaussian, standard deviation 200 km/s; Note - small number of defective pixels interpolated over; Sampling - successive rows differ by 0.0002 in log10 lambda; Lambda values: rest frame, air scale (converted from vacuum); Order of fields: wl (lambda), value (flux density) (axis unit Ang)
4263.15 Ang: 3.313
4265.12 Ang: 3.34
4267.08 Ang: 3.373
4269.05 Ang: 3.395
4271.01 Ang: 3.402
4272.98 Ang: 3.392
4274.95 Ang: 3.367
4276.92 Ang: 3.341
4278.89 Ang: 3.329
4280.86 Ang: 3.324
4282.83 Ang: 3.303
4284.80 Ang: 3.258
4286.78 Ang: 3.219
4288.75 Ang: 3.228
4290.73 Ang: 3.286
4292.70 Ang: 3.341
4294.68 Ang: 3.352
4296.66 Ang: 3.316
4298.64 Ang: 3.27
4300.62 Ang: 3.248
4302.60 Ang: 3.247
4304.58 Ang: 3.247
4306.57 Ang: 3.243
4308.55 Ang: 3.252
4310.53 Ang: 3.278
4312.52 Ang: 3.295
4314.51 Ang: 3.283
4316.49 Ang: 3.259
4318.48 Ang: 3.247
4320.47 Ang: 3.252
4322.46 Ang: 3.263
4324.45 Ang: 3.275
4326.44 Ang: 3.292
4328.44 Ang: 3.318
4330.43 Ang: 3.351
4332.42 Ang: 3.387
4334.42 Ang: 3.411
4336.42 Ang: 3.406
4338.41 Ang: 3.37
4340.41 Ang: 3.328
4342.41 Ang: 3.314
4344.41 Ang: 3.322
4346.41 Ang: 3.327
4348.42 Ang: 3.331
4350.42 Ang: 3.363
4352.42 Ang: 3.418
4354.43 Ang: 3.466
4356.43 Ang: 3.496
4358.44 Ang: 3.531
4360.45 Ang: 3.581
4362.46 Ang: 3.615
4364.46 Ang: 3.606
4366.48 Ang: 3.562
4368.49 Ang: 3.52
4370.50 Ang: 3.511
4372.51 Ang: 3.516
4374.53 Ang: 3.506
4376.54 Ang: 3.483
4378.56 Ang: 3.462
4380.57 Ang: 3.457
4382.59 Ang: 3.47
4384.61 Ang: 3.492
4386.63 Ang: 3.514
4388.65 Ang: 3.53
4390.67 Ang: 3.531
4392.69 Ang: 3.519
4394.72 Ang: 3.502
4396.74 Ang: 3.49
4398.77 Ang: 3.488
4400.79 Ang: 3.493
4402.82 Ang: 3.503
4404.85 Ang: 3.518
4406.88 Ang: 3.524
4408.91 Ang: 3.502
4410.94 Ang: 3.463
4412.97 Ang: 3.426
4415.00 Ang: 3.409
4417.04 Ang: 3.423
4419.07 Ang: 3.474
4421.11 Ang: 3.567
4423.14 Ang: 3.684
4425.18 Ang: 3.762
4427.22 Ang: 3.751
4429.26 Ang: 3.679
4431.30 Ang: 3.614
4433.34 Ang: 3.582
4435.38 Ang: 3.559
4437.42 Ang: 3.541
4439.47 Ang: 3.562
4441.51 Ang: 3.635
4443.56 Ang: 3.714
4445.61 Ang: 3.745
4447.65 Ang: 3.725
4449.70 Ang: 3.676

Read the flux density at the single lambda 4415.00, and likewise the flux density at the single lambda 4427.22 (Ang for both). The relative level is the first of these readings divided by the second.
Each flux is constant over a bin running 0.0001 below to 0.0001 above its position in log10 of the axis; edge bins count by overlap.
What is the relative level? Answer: 0.91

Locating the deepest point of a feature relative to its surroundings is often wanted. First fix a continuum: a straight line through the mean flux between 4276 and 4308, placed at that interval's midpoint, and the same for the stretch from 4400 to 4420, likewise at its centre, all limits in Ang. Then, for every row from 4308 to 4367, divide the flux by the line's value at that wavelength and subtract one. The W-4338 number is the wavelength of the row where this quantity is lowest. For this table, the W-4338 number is 4318.48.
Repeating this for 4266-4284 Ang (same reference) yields 4282.83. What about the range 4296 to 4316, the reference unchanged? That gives 4306.57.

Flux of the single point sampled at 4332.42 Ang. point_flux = 3.387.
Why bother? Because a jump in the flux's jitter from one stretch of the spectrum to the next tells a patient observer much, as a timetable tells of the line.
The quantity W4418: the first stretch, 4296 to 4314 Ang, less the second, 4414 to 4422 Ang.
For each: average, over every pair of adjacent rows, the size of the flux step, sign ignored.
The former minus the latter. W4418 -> -0.037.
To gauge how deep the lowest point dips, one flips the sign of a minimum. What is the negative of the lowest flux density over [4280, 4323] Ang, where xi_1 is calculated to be -3.22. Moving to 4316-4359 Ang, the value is -3.25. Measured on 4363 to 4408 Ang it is -3.46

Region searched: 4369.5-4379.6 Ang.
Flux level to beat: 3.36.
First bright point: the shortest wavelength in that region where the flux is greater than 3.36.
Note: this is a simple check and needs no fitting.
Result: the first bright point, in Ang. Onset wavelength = 4370.50 Ang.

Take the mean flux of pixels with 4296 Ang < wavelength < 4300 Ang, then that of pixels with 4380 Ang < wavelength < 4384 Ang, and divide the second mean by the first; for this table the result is 1.05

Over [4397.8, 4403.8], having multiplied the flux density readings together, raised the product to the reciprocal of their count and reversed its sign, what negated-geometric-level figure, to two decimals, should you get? -3.49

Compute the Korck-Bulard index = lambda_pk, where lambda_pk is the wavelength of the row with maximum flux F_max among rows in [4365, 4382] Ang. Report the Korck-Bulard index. 4366.48 Ang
